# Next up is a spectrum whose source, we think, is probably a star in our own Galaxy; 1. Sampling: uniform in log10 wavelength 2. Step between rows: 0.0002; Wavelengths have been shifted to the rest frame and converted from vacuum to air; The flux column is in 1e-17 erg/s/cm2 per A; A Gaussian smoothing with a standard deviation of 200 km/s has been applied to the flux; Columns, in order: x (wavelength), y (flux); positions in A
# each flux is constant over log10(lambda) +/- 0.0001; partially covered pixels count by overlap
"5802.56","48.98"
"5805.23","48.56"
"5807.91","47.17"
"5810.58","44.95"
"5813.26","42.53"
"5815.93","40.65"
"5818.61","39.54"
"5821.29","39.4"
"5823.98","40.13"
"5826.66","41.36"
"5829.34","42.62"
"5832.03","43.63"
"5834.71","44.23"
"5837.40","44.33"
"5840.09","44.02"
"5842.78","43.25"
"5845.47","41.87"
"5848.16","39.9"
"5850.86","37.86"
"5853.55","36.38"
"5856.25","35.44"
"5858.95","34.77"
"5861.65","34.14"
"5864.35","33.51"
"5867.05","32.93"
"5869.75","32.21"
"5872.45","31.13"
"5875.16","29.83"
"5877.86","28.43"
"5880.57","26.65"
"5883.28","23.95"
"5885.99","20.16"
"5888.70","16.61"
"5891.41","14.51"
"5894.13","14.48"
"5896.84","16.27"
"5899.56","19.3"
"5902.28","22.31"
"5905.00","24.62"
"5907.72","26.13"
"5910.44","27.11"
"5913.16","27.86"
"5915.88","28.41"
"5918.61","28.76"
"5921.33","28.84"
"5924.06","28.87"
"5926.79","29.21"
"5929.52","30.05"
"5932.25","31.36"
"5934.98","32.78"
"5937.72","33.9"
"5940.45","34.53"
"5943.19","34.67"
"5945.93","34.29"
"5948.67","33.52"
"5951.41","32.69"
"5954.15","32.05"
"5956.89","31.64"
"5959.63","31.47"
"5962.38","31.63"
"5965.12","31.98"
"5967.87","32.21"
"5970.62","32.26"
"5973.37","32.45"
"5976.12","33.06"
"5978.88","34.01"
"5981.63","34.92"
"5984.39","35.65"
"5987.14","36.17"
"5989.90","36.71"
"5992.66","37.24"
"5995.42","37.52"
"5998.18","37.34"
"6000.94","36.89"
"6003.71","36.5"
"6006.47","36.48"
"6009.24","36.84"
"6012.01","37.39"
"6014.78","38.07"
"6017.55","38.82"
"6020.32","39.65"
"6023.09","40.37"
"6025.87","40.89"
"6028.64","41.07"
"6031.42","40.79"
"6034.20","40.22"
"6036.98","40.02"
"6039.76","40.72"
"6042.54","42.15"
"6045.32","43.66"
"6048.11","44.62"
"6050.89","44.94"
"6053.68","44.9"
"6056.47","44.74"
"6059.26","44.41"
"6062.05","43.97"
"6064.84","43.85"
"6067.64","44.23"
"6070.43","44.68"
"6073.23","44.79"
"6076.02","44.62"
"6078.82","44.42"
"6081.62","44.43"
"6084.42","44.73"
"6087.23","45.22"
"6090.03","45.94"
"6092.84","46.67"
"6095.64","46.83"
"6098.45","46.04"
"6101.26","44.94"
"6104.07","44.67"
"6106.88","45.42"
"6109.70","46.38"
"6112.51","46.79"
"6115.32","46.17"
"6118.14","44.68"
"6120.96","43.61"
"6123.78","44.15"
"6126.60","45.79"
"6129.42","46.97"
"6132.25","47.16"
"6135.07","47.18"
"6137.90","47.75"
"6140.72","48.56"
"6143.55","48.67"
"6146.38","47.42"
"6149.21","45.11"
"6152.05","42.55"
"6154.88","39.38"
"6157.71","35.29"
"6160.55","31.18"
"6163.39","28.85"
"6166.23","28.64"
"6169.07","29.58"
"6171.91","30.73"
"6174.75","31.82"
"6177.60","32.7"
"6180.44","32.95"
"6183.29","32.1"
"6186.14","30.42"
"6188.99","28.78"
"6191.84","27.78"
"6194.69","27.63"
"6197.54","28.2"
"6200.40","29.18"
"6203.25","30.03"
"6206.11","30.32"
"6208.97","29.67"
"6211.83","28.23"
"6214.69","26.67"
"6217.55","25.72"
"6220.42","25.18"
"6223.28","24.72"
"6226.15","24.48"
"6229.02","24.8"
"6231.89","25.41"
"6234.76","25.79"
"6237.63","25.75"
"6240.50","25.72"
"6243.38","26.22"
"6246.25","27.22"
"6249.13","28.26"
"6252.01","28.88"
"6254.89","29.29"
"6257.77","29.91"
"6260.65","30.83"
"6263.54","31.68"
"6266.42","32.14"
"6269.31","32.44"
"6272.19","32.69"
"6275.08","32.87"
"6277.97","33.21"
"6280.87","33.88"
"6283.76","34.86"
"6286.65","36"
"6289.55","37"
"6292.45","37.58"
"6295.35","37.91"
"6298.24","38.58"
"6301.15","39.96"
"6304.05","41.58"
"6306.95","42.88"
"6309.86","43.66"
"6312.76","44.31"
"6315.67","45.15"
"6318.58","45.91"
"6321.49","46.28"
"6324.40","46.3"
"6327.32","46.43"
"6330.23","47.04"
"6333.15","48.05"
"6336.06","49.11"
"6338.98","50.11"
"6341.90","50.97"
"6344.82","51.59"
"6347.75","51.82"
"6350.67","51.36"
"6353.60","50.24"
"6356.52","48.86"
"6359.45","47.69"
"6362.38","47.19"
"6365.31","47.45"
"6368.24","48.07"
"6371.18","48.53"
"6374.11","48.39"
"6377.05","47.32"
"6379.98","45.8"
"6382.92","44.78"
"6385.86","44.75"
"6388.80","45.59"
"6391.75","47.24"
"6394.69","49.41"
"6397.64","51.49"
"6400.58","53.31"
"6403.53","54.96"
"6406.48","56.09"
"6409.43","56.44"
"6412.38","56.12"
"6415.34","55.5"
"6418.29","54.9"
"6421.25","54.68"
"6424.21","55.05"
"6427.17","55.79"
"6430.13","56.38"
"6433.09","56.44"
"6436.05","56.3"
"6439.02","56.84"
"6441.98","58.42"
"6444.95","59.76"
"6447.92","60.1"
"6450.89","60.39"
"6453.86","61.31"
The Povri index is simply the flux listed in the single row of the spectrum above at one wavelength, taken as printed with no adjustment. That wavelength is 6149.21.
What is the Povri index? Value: 45.11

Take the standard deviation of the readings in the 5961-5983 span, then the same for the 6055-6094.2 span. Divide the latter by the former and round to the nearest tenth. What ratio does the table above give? 0.7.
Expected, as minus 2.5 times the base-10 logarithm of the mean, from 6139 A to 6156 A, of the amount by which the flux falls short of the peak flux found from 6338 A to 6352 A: -2.0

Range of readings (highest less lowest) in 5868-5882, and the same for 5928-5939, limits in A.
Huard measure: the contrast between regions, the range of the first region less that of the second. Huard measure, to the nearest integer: 2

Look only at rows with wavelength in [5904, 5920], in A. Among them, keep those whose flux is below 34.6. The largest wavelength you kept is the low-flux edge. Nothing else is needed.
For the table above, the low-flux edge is 5918.61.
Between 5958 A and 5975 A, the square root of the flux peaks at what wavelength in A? 5973.37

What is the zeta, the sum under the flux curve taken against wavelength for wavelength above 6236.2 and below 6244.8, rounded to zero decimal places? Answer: 223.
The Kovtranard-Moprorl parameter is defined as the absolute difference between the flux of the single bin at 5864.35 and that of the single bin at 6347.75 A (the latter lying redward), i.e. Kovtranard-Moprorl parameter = 18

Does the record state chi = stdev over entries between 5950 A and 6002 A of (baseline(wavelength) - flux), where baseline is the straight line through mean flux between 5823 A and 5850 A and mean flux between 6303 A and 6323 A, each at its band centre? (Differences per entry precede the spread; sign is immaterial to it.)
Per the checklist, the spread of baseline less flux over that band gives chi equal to 2.2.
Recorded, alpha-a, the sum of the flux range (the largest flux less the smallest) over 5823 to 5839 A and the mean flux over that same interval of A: 47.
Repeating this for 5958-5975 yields 33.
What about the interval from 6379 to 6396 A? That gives 51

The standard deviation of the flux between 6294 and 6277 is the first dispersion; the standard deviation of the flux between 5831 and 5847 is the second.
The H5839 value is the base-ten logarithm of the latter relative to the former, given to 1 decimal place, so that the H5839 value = -0.3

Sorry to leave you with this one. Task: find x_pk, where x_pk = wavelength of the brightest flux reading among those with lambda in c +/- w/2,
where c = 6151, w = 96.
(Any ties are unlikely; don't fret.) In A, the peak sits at 6143.55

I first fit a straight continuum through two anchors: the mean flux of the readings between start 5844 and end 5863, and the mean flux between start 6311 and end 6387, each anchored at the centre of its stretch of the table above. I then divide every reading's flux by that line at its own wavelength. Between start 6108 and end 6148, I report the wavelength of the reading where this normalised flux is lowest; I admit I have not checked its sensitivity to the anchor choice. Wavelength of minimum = 6120.96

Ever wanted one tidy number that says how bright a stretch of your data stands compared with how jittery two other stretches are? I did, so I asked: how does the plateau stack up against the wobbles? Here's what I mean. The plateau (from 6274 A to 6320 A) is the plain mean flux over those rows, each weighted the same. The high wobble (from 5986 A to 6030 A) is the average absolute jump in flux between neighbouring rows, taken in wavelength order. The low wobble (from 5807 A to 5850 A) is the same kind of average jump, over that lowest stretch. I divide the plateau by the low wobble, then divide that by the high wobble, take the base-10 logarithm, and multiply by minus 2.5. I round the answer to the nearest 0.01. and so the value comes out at -4.67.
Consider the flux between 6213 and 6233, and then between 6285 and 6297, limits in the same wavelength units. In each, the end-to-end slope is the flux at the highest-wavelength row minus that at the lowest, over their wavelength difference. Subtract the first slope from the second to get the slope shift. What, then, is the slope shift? 0.29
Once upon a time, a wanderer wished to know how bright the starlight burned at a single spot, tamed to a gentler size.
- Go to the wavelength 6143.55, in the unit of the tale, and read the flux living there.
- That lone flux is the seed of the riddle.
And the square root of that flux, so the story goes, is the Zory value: 6.98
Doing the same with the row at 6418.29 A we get 7.41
